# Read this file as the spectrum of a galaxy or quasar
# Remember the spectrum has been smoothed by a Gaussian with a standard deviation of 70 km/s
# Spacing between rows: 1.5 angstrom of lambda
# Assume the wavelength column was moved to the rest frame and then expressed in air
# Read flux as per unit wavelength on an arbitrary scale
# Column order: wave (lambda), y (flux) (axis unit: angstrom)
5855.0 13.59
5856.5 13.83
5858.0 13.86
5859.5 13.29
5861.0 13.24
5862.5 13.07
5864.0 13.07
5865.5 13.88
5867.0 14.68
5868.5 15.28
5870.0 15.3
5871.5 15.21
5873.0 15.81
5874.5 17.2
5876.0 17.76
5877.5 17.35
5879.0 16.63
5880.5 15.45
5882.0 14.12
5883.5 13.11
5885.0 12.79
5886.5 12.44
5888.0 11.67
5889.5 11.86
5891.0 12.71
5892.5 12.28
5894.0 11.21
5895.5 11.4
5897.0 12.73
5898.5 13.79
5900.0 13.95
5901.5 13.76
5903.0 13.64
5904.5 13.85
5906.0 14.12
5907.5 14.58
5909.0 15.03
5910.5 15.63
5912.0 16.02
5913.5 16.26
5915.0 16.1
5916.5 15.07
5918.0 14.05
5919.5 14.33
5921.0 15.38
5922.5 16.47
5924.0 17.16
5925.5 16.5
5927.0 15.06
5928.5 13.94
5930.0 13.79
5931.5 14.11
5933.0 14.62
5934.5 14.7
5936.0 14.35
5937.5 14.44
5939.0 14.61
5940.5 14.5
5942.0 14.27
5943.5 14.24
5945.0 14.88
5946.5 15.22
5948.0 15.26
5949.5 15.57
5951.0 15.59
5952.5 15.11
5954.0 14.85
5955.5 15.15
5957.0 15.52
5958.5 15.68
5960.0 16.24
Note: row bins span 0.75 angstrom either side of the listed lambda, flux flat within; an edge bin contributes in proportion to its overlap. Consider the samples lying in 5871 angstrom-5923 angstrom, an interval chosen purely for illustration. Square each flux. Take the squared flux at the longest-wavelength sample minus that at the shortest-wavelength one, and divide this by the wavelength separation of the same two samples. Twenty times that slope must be 16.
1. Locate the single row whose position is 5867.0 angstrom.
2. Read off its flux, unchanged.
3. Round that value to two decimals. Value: 14.68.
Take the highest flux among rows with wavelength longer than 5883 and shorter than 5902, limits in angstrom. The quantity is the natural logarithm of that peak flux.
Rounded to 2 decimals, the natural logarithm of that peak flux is 2.64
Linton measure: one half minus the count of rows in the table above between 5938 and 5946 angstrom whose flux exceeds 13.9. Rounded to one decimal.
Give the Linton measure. -4.5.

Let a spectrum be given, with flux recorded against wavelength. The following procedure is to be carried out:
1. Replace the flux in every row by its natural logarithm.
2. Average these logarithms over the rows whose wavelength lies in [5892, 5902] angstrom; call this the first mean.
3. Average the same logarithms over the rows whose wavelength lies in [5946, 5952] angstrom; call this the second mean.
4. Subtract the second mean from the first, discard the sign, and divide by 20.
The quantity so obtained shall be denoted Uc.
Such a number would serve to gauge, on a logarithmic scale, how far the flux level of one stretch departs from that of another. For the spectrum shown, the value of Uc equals 0.010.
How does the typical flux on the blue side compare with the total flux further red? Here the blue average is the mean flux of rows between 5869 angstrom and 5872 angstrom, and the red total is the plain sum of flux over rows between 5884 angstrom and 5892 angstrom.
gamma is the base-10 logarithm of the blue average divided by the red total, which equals -0.61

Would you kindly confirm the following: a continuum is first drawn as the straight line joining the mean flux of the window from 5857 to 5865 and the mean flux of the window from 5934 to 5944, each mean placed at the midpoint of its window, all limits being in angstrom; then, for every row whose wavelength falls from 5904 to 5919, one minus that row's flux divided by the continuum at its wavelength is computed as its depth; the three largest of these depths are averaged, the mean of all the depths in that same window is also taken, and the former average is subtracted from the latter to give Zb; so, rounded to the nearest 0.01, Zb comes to -0.07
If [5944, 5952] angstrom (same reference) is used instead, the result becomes -0.01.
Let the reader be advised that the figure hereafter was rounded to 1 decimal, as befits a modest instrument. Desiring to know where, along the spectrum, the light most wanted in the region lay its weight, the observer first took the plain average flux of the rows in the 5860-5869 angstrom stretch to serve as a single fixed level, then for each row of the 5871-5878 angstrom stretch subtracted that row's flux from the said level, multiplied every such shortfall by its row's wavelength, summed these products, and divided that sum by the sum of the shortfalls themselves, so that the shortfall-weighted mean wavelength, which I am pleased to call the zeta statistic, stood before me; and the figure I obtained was 5875.2 angstrom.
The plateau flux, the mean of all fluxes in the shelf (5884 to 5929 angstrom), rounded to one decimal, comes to 14.1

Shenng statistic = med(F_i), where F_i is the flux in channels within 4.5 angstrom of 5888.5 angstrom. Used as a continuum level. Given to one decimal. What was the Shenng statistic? 12.4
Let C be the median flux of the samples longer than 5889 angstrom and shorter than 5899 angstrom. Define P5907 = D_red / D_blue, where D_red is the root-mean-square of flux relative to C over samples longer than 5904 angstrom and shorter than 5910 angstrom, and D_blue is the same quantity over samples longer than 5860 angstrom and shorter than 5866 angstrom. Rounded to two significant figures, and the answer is 2.0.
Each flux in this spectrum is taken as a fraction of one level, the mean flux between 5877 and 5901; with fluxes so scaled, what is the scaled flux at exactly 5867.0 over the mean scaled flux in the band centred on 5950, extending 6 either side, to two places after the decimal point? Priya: 0.97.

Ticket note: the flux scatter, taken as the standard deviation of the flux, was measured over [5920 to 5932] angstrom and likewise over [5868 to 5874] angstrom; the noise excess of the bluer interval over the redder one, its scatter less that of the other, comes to -1.0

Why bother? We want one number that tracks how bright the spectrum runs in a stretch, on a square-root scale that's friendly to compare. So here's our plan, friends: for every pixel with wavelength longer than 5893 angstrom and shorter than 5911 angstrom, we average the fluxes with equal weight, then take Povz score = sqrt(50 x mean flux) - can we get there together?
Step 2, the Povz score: 26.1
